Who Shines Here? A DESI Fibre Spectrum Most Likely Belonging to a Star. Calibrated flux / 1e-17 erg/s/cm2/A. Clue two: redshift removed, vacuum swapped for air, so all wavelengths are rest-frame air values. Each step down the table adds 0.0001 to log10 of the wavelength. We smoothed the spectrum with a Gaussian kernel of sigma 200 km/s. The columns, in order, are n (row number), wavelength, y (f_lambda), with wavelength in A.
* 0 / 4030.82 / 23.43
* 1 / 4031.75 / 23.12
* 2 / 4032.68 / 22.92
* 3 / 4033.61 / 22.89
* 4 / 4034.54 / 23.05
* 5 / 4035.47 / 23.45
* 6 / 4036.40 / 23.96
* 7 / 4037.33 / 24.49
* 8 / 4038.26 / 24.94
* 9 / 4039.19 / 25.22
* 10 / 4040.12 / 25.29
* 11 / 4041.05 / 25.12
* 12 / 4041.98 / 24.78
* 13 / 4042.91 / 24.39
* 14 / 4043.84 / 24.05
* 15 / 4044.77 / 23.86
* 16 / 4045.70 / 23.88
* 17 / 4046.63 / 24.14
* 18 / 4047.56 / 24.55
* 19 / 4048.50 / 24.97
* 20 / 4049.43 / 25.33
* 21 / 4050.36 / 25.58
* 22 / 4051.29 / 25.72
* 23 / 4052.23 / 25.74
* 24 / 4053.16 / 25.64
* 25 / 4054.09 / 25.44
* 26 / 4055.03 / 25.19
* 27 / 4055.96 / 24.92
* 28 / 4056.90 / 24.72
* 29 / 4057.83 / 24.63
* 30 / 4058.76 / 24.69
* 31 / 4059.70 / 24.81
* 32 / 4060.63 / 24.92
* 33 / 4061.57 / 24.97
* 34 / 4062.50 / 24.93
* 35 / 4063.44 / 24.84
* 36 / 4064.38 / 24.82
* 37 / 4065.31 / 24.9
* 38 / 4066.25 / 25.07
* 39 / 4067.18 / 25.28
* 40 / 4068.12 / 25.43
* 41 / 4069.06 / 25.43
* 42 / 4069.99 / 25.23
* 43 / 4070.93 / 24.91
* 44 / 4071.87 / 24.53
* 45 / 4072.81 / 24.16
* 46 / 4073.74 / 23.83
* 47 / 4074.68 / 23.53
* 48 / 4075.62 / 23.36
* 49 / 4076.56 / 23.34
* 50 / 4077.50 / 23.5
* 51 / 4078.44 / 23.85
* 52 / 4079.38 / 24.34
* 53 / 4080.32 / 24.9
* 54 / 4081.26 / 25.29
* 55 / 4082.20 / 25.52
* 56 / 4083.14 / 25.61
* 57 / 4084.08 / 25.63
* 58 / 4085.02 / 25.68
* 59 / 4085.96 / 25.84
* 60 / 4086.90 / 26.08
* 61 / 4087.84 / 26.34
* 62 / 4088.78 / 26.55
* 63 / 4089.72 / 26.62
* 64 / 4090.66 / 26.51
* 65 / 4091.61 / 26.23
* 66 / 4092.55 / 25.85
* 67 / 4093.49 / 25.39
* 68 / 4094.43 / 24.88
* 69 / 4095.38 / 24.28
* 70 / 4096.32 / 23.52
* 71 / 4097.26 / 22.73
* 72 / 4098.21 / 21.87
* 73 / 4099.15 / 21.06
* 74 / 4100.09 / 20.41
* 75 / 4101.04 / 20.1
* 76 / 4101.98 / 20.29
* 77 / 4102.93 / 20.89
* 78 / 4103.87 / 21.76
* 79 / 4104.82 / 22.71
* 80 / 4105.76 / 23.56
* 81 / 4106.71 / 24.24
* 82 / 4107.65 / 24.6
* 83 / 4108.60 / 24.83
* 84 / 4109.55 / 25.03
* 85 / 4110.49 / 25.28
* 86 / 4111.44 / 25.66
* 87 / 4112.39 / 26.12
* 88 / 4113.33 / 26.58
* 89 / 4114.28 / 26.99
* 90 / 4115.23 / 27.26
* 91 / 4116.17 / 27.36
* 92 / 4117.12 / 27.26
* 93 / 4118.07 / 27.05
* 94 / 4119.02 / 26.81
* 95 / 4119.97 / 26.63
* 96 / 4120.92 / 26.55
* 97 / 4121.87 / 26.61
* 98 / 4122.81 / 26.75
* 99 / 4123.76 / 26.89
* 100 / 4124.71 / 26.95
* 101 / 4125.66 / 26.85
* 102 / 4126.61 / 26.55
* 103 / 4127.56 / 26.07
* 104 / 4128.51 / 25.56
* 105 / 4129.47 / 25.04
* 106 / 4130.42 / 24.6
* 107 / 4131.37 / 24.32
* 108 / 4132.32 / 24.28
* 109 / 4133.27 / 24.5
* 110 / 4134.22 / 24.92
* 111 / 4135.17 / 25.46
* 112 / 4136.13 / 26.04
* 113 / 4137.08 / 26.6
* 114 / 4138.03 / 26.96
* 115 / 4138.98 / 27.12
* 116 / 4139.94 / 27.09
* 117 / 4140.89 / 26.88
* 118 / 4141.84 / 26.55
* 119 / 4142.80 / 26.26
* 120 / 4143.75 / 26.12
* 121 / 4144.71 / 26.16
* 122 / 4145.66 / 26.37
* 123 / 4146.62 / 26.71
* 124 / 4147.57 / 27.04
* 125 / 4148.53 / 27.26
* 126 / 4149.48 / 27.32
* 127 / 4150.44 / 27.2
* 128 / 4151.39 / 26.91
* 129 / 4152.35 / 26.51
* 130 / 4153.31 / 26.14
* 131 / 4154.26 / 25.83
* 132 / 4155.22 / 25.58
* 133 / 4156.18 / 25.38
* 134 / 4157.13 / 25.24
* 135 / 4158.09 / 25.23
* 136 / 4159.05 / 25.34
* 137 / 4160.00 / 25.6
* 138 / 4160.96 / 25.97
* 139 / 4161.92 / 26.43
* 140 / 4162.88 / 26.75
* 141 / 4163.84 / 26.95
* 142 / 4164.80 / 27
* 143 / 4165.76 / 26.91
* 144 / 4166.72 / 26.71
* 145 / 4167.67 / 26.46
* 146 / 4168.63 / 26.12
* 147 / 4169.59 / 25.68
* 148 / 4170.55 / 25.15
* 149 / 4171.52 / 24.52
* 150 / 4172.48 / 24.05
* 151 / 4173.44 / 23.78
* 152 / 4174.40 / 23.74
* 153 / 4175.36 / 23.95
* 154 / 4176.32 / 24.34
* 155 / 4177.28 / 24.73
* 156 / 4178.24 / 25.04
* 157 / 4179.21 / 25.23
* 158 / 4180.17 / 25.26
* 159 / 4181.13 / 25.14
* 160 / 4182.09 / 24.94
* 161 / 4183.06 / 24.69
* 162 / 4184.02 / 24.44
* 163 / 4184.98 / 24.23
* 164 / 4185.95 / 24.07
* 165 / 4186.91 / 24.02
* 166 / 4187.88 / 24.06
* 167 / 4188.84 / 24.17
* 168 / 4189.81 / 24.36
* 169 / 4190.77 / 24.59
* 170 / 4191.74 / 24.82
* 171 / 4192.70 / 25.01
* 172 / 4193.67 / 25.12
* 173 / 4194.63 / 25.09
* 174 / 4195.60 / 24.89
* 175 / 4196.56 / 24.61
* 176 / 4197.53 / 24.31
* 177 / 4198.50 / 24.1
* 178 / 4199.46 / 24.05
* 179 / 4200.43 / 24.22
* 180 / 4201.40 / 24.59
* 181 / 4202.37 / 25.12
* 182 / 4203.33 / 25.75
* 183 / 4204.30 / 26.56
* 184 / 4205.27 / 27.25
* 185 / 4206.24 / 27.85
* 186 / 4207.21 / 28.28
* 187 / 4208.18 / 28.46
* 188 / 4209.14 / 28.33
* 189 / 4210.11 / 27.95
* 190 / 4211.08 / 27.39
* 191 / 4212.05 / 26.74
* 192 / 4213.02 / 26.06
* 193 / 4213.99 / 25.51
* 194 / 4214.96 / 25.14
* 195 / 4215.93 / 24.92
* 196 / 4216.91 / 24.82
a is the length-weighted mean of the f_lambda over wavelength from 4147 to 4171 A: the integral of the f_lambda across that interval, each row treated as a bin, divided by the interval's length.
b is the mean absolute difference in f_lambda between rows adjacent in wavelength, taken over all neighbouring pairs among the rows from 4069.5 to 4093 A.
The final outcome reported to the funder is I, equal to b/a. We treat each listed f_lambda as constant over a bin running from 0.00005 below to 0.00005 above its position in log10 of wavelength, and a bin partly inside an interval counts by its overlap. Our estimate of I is 0.0094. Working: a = 26.3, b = 0.25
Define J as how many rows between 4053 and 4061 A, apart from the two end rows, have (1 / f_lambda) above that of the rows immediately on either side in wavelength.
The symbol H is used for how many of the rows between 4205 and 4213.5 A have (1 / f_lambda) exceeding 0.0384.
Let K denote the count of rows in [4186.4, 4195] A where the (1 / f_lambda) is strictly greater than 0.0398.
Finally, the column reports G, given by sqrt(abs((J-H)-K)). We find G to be 2.8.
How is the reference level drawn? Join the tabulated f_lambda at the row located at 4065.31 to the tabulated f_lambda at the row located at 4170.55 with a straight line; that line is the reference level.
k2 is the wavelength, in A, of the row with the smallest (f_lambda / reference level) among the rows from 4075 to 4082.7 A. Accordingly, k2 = 4076.56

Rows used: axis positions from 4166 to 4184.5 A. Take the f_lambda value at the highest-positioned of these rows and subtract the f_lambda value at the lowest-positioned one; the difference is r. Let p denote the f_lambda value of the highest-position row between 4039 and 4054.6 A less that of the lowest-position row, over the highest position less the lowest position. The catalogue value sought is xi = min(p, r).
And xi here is -2.3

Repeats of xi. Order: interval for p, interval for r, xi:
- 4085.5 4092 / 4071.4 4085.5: 0.1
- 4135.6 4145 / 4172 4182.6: 0.0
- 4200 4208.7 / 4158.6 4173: -1.3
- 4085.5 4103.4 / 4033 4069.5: -0.3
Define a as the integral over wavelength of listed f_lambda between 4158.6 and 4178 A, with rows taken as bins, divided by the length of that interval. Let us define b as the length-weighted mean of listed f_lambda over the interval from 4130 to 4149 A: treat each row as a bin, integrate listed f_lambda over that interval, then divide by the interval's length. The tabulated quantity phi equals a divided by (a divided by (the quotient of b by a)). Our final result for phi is 1.02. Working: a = 25.5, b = 26.1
